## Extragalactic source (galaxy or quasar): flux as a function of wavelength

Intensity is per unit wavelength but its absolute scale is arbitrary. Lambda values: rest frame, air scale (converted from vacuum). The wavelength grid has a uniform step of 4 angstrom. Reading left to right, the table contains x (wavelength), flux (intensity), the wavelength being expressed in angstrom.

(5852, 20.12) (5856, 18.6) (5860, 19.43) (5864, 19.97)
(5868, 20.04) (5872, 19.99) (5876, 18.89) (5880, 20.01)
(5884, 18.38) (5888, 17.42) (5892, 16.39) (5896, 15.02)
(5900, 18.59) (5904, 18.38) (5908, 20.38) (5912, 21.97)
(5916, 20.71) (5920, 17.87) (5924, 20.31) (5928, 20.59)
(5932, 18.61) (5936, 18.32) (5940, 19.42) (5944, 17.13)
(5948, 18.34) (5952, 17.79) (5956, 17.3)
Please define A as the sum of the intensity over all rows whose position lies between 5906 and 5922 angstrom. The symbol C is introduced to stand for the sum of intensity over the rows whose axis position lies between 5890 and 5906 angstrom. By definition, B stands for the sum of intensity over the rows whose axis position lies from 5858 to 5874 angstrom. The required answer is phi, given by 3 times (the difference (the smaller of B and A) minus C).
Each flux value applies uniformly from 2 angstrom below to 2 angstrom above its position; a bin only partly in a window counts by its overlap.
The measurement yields 33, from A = 80.9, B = 79.4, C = 68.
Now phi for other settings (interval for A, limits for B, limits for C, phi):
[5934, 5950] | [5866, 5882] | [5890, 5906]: 14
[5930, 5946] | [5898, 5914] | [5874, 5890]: -4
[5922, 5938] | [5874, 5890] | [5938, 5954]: 6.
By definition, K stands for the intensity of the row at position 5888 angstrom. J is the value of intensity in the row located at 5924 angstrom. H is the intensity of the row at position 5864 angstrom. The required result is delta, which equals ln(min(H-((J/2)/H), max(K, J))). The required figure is 2.97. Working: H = 19.97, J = 20.31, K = 17.42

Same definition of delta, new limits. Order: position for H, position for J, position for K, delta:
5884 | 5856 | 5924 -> 2.88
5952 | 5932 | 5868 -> 2.85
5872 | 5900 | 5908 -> 2.97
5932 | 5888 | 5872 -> 2.90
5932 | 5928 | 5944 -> 2.89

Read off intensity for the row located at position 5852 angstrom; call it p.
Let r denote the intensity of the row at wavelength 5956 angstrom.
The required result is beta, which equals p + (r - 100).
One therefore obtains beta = -62.6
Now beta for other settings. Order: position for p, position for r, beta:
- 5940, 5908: -60.2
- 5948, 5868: -61.6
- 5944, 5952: -65.1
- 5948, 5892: -65.3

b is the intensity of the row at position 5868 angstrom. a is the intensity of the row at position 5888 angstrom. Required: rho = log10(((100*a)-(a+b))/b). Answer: 1.93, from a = 17.42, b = 20.04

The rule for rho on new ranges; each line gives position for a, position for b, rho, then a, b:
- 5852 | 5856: 2.03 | 20.12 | 18.6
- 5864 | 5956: 2.05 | 19.97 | 17.3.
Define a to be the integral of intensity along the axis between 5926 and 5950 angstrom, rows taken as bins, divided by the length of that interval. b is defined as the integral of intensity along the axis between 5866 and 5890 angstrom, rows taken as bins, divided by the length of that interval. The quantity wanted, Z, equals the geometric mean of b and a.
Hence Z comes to 18.9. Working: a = 18.7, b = 19.1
